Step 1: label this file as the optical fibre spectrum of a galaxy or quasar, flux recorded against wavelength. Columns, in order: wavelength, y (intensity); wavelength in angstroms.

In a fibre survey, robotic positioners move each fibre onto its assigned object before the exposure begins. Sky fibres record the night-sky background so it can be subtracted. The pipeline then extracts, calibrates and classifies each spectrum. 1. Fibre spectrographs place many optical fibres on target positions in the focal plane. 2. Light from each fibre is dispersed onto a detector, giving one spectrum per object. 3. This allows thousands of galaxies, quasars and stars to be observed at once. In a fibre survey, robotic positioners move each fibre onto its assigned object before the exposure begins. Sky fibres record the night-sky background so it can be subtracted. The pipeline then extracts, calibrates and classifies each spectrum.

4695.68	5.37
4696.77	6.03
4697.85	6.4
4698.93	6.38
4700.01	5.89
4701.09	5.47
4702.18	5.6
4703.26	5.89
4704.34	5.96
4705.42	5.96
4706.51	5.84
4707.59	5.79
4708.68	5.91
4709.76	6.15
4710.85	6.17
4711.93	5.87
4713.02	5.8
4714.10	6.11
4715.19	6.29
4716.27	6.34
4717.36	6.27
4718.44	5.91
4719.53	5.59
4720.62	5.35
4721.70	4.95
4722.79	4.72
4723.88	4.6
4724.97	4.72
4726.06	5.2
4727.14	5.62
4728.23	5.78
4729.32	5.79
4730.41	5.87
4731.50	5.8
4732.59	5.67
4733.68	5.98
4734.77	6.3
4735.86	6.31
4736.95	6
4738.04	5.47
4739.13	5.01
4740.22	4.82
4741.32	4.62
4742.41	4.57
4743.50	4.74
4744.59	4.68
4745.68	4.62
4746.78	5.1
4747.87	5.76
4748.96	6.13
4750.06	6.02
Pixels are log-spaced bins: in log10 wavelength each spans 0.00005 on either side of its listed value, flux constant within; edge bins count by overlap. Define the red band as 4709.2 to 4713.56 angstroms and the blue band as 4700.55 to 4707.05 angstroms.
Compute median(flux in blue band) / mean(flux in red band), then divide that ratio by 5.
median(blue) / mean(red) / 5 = 0.196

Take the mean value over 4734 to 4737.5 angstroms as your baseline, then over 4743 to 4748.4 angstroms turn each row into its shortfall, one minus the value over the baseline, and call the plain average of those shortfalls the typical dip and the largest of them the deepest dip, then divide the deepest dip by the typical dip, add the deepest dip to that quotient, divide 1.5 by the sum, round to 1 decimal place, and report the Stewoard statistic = 1.0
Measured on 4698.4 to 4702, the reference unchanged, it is 0.6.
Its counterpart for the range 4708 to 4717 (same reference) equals 0.4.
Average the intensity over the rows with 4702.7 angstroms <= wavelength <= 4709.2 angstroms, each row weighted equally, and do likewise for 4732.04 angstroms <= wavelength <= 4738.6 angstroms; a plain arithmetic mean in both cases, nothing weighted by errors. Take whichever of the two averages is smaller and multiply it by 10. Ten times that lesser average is 58.9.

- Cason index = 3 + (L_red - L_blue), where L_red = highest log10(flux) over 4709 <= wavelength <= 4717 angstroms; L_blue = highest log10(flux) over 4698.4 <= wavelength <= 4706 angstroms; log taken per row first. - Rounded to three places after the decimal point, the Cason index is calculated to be 2.997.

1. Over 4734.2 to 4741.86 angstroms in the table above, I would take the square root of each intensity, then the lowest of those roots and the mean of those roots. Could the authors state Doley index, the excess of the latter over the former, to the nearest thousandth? 0.192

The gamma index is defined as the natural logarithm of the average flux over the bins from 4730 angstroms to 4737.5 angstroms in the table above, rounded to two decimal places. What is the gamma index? 1.79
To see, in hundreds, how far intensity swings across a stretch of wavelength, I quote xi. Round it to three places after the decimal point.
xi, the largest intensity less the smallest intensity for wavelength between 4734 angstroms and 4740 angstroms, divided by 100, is 0.013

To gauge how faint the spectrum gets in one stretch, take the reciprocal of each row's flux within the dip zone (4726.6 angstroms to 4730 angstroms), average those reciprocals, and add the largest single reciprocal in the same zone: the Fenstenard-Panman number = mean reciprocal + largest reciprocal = 0.352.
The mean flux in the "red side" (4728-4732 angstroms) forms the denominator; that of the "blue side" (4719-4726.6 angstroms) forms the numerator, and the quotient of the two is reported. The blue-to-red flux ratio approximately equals 0.86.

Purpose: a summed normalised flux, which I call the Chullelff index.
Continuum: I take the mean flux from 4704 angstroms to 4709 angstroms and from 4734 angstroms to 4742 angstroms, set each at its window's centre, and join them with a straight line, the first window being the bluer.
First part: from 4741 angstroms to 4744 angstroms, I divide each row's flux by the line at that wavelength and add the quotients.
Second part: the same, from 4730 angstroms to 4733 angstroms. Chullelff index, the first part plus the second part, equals 5.7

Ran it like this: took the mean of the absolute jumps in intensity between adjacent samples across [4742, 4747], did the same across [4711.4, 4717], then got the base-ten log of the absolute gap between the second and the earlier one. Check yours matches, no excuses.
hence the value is -1.4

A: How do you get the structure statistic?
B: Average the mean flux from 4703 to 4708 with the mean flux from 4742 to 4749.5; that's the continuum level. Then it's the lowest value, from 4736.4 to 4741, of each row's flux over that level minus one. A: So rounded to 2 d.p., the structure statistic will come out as -0.12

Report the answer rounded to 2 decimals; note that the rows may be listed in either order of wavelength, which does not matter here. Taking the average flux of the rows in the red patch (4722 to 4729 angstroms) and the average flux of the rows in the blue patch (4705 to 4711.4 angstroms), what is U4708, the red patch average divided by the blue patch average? 0.86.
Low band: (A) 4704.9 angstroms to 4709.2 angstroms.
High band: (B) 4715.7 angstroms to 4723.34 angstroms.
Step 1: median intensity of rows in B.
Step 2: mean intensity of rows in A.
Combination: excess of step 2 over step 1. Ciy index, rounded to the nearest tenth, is 0.3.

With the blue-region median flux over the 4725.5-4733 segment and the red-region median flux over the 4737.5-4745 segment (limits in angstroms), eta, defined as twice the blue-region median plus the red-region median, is 16.3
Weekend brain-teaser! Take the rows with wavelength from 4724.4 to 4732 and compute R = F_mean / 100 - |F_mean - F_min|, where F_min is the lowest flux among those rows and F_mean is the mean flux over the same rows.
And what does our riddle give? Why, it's -0.76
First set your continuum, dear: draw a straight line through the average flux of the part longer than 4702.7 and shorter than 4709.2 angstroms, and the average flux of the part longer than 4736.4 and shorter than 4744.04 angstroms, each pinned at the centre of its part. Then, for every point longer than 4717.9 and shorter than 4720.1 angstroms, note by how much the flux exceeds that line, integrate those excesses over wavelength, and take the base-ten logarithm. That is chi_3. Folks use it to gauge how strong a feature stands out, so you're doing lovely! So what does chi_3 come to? -0.40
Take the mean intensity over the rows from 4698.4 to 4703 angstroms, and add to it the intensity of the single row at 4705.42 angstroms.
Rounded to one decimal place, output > 11.8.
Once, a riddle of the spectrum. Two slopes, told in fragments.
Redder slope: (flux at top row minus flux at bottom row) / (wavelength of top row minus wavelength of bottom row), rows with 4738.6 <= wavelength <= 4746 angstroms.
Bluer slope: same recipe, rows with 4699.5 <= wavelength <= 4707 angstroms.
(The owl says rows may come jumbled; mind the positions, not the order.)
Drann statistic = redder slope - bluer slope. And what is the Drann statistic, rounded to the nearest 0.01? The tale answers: -0.05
